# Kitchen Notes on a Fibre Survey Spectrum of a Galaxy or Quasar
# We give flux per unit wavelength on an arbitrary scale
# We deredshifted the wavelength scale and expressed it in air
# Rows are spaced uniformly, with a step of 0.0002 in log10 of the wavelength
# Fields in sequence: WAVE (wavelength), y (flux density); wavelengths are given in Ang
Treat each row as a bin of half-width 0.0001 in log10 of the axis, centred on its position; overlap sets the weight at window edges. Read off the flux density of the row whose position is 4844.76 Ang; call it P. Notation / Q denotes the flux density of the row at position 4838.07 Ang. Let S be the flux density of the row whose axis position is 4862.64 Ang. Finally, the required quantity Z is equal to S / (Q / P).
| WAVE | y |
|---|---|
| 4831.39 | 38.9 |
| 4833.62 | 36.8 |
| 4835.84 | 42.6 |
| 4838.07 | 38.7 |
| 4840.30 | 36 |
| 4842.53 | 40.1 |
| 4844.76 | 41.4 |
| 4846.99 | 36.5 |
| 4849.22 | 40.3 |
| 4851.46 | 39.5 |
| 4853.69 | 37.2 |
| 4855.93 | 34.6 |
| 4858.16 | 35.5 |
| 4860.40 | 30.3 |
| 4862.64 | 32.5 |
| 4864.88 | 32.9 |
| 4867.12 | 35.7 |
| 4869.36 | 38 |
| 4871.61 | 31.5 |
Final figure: 35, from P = 41.4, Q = 38.7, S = 32.5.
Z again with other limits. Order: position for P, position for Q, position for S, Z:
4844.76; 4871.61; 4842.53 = 53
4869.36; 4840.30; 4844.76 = 44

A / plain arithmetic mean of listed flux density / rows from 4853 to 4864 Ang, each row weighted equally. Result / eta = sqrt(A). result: 5.83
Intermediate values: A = 34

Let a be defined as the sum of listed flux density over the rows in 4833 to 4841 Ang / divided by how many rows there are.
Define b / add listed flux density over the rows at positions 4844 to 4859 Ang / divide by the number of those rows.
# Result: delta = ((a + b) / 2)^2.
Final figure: 1459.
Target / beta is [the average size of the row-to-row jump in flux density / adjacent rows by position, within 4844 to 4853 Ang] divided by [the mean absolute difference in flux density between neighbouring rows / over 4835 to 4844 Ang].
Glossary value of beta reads 0.89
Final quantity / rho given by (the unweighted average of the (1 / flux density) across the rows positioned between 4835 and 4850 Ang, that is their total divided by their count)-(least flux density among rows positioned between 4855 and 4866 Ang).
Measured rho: -30.3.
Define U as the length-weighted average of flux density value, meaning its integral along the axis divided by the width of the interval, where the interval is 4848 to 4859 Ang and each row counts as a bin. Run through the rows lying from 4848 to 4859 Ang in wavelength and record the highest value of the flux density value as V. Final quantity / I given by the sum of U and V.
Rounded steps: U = 37.5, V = 40.3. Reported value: 78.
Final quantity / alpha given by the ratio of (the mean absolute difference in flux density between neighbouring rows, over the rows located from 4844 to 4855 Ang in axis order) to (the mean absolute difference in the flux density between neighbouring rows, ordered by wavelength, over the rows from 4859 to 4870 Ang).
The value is 1.5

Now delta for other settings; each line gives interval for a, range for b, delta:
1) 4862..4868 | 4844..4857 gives 1294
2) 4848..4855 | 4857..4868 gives 1310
